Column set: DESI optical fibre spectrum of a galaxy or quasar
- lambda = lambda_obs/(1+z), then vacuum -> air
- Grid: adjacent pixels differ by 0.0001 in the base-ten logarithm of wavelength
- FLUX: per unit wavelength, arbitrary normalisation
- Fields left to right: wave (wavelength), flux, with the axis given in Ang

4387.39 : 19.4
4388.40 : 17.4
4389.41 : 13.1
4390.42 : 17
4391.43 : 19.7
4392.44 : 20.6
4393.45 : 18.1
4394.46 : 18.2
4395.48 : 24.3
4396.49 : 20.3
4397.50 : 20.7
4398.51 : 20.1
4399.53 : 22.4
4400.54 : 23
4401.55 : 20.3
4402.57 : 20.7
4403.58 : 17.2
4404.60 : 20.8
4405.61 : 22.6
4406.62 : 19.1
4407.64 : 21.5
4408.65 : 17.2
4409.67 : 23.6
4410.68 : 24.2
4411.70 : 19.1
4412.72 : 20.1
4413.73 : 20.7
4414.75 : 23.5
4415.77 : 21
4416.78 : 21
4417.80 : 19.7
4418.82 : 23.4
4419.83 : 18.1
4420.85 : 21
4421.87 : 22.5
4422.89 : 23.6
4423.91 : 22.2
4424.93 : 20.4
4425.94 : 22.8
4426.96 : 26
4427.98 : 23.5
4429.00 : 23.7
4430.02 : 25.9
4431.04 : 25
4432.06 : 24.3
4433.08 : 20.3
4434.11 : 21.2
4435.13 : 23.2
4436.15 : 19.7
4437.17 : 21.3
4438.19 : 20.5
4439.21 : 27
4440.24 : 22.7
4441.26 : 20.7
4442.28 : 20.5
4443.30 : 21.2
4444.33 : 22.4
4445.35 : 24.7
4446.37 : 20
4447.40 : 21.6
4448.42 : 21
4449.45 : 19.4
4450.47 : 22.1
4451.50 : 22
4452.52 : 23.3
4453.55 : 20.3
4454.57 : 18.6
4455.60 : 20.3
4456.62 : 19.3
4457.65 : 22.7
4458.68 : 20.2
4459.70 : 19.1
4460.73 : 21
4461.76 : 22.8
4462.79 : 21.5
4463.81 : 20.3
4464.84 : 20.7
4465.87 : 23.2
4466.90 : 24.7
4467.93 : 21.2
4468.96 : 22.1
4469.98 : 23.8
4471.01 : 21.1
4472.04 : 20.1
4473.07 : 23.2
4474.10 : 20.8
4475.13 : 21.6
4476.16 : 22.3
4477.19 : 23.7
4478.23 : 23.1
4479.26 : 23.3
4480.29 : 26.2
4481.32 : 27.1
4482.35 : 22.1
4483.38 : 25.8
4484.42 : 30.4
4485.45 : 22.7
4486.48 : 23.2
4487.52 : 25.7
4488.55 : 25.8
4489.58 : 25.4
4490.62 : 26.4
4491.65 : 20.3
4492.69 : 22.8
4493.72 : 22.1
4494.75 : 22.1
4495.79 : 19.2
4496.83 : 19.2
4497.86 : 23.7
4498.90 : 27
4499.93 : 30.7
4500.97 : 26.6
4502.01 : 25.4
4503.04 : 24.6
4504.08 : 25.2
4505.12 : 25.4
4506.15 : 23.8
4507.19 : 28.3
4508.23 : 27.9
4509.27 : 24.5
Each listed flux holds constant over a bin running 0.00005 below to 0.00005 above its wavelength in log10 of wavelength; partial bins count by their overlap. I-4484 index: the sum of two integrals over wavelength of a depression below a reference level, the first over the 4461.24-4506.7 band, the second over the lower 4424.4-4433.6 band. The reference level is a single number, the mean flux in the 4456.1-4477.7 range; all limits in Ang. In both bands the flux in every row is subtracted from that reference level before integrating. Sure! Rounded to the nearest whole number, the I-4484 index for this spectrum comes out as -104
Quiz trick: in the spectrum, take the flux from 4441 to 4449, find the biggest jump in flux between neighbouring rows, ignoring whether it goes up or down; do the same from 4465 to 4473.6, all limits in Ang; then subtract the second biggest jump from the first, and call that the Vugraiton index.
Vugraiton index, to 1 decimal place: 1.2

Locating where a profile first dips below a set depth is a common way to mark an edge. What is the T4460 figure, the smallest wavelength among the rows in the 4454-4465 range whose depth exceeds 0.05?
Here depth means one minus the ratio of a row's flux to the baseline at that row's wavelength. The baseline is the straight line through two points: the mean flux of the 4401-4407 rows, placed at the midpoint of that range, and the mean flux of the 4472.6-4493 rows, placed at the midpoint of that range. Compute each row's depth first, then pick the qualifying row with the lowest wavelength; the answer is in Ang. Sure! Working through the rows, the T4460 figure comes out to 4454.57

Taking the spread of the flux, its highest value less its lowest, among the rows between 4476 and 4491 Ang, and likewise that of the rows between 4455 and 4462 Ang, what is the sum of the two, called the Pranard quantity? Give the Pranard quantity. 12.0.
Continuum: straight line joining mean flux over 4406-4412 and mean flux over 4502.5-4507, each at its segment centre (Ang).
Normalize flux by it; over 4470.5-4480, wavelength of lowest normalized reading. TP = 4472.04 Ang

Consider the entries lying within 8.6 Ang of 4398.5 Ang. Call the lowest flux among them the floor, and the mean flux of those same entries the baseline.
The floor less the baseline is -3.30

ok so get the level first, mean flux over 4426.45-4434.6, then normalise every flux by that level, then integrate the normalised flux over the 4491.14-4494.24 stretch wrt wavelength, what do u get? 2.84 Ang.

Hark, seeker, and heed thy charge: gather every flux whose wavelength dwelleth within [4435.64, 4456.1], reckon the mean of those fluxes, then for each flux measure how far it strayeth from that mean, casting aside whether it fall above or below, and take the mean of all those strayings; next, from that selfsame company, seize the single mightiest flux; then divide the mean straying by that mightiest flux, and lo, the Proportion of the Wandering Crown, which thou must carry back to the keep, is 0.052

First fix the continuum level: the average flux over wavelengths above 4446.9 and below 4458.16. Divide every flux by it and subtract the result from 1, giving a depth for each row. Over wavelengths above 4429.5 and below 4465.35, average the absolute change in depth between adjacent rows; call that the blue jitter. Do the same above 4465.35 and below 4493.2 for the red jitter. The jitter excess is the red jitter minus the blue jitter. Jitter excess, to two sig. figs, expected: 0.016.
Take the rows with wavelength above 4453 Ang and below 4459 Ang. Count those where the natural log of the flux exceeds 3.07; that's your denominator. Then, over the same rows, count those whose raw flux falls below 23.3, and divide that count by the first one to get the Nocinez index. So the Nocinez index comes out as 6.0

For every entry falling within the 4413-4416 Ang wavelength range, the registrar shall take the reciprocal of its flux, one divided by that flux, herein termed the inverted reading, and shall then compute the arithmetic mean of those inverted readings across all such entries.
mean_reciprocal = 0.046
